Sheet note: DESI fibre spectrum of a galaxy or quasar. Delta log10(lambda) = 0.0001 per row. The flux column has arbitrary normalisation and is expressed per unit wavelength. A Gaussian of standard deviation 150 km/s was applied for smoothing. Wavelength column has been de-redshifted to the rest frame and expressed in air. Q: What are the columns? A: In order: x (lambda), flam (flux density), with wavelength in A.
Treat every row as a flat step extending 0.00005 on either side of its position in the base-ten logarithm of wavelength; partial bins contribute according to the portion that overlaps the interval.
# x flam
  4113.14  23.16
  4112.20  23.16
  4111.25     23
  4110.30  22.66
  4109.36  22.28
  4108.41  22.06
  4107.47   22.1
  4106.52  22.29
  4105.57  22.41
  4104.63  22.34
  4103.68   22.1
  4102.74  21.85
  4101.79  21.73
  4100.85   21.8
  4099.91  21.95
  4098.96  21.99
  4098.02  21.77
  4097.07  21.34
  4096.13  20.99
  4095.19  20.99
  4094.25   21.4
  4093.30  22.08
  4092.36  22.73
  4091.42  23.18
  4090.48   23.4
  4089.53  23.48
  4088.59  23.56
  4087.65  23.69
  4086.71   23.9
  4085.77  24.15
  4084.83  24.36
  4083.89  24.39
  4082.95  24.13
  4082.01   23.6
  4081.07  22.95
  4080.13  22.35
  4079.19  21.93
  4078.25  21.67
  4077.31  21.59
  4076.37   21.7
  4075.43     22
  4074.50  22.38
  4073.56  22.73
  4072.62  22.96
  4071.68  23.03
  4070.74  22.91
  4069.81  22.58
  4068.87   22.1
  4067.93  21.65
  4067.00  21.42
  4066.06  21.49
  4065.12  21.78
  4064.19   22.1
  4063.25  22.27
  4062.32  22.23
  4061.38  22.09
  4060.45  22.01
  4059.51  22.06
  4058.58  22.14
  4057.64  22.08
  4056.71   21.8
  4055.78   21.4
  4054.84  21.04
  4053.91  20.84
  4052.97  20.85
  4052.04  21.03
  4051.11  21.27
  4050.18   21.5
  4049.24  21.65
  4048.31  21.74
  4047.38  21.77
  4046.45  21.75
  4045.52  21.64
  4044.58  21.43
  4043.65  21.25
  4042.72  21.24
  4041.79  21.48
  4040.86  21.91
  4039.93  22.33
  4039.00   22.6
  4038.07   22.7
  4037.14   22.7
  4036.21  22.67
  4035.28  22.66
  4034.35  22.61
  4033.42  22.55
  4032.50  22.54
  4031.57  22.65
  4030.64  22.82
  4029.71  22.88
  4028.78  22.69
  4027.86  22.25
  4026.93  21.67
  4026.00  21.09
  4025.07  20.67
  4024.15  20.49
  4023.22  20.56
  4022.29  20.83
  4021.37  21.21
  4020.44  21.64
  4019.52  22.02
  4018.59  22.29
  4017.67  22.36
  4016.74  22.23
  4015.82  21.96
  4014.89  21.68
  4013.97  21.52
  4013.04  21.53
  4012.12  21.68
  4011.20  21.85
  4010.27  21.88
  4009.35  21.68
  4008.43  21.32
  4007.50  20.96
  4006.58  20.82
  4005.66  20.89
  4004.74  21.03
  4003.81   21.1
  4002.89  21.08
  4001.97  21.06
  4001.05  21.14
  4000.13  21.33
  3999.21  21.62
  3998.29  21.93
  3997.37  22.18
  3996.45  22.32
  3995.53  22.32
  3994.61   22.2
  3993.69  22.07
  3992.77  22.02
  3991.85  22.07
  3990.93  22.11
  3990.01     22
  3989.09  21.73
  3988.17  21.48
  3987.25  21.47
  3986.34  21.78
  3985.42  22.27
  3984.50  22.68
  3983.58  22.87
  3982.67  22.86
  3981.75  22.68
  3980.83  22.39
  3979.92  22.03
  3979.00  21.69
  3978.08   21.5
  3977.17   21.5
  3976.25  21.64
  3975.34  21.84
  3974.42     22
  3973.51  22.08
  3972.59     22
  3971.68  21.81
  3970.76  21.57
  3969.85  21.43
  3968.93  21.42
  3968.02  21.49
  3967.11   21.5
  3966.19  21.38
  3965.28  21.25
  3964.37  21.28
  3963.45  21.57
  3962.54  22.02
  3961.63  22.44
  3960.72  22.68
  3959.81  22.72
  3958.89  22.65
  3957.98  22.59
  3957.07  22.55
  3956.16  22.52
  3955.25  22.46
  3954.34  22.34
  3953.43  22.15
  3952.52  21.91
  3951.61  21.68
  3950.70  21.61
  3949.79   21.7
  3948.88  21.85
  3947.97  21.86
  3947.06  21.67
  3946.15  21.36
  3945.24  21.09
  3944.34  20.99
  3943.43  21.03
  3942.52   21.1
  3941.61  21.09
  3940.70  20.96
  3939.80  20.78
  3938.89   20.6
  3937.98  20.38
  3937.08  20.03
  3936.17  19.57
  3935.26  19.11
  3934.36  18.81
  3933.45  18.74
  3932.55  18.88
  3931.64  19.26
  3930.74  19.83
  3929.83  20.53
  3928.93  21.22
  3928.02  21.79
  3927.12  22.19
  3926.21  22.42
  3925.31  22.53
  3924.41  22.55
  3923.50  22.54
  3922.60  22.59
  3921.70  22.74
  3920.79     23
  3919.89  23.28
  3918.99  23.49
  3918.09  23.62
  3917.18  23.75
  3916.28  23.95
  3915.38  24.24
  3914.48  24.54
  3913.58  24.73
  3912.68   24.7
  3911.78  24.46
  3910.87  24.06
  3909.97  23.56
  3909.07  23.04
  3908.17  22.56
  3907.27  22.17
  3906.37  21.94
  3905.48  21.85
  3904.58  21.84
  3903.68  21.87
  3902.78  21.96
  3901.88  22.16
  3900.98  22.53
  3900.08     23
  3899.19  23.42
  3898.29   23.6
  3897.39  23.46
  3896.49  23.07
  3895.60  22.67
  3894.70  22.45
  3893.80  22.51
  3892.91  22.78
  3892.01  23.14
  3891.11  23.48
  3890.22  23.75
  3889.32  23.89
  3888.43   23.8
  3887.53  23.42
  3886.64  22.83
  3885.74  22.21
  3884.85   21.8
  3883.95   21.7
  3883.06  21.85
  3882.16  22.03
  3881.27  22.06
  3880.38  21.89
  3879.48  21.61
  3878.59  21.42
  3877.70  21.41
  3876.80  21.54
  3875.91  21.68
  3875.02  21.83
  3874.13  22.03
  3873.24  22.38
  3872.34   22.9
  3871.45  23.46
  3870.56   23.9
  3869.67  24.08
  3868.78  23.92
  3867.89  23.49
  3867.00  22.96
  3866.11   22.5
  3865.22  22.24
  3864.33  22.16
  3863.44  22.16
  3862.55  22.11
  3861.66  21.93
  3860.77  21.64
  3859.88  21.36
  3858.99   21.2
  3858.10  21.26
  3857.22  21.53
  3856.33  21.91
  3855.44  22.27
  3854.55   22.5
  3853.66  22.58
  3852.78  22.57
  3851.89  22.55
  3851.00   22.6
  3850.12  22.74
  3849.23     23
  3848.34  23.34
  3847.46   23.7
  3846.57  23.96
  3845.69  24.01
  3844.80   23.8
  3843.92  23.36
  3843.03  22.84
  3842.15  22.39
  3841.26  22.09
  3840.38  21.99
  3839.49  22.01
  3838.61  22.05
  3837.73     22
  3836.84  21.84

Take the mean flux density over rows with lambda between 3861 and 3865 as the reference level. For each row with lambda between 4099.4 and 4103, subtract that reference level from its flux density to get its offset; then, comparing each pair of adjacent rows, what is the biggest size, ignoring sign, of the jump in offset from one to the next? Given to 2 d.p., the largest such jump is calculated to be 0.15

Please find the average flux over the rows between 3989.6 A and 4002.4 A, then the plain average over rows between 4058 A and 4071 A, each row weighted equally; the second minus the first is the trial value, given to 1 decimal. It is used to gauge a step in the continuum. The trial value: 0.2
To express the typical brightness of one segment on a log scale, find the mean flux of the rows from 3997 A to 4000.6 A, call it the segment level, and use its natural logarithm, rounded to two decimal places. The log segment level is 3.08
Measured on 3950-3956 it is 3.09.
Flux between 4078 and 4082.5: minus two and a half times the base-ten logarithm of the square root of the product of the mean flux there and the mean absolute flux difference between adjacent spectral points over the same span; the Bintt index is -1.3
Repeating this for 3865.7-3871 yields -1.1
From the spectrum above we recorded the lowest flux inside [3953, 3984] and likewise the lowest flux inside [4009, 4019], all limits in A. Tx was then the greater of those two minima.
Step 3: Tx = 21.5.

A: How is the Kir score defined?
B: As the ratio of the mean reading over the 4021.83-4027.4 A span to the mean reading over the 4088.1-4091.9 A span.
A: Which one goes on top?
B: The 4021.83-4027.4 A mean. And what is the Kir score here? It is 0.89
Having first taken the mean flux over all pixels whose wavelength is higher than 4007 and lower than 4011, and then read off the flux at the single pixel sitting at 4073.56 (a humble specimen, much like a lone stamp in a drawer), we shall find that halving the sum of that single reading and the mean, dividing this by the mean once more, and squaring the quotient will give 1.06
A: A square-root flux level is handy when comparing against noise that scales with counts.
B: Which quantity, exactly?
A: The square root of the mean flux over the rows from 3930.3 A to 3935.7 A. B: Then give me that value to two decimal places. 4.37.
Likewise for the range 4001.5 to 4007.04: 4.58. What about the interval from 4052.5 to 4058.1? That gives 4.62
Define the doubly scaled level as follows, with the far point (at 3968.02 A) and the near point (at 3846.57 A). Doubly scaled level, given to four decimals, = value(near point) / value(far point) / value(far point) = 0.0519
